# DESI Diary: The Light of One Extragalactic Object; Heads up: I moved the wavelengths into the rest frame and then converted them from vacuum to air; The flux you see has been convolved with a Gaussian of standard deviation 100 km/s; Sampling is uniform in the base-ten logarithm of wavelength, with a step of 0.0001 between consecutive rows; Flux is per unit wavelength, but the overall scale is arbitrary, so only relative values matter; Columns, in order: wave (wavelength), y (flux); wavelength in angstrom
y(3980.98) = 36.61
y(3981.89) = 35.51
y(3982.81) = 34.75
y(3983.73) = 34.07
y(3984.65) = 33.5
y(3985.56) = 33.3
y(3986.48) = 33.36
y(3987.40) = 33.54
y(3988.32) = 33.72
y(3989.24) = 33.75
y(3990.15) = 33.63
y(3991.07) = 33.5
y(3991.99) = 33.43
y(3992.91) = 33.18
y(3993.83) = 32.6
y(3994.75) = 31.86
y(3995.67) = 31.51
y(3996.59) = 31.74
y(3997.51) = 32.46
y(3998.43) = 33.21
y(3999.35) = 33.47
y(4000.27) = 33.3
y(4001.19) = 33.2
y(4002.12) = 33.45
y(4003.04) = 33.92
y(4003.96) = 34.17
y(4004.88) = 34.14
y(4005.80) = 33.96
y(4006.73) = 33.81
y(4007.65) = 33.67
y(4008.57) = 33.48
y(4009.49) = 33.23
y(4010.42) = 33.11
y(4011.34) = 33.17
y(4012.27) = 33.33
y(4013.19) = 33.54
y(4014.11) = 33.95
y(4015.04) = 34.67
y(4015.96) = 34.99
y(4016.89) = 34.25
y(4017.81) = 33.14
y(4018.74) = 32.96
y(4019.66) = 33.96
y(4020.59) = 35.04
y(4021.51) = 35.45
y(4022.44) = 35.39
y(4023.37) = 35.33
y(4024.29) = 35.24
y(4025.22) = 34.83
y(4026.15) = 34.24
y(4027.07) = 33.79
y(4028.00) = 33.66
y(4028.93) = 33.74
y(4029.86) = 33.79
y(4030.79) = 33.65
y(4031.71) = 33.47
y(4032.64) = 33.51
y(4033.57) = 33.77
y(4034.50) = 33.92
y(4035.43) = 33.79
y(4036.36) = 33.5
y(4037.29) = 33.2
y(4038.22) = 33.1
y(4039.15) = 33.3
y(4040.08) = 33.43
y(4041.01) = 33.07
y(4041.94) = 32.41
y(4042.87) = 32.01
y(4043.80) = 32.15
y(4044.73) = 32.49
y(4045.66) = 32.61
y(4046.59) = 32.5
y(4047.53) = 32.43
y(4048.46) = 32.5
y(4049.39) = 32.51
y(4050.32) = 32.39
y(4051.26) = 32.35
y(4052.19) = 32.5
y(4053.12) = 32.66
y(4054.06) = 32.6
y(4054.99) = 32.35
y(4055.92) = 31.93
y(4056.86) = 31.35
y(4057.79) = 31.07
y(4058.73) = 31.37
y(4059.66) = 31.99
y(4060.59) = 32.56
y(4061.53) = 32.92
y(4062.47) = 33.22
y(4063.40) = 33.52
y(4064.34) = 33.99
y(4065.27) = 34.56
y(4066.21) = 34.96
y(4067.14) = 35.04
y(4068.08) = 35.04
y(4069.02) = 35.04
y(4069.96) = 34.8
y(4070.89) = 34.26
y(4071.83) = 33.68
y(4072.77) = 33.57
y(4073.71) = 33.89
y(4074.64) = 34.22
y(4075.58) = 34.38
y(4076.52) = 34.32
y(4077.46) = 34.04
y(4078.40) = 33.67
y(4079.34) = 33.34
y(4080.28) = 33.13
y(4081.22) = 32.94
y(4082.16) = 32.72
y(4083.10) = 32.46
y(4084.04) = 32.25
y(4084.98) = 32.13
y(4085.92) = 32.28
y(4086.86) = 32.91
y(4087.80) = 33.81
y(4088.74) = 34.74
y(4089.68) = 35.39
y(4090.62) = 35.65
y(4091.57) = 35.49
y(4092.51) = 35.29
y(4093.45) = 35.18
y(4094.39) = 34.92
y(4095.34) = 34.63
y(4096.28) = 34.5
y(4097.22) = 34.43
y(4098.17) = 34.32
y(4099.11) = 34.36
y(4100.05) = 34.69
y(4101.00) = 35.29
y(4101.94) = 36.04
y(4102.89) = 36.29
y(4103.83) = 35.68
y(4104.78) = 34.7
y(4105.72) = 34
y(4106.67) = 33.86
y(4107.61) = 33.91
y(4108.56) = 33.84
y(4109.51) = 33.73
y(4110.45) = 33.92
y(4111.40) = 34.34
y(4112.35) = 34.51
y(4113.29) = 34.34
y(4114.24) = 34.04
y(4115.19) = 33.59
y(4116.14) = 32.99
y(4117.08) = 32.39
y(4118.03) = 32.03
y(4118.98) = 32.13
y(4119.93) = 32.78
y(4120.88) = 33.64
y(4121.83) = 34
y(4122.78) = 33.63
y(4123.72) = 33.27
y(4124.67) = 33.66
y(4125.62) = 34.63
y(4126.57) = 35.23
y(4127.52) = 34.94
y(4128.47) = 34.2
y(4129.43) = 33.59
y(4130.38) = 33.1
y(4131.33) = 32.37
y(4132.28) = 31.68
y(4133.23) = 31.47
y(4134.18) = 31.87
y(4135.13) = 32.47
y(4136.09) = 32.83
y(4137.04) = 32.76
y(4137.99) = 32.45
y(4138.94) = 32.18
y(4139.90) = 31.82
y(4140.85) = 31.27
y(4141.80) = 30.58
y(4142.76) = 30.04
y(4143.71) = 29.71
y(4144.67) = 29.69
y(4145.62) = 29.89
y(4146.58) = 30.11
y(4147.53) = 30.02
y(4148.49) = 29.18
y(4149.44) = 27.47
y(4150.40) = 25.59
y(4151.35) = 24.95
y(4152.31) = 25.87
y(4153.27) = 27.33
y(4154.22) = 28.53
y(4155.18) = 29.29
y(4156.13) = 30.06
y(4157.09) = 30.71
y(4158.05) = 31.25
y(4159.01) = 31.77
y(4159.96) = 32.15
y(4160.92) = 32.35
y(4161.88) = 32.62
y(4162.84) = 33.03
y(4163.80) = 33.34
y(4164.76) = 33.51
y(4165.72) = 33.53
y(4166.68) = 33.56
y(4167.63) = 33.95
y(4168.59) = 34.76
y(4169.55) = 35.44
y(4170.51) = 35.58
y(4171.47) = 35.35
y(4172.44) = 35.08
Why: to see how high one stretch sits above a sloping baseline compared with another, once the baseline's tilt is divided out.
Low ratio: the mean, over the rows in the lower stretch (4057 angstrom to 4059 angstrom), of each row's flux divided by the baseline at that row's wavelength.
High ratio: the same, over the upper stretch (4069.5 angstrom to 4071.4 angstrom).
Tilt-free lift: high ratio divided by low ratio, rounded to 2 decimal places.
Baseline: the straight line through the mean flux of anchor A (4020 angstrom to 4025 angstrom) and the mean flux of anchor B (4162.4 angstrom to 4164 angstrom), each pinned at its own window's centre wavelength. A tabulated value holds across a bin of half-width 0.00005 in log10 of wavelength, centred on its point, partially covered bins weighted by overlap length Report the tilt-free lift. 1.11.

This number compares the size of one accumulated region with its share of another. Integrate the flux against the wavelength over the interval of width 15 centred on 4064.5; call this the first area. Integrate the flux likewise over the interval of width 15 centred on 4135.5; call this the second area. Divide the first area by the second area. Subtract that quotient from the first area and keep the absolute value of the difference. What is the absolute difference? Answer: 503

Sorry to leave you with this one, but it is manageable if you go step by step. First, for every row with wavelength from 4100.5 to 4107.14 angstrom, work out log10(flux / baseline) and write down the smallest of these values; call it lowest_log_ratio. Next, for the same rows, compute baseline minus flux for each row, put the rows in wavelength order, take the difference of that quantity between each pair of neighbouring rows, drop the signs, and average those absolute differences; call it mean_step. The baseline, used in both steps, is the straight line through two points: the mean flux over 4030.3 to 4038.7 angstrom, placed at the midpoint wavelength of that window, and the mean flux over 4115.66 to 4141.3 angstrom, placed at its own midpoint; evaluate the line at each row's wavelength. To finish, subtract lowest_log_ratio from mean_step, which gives 0.56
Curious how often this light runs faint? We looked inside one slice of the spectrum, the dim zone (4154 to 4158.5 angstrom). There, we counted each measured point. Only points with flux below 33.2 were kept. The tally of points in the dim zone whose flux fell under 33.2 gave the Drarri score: 5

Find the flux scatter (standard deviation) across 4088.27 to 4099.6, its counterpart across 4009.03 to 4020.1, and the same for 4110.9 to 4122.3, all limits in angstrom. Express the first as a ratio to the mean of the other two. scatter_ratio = 0.61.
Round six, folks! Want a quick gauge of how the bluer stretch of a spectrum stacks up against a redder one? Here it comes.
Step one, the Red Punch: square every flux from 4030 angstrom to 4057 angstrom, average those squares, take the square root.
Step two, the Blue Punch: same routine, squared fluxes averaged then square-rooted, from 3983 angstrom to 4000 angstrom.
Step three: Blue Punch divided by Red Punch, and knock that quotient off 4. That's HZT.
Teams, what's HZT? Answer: 2.99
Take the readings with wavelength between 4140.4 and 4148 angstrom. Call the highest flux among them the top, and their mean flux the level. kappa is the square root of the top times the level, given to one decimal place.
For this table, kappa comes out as 30.7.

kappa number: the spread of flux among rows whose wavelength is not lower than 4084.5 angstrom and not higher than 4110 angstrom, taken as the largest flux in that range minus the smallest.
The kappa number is 4.2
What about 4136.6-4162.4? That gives 7.8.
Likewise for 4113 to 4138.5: 3.8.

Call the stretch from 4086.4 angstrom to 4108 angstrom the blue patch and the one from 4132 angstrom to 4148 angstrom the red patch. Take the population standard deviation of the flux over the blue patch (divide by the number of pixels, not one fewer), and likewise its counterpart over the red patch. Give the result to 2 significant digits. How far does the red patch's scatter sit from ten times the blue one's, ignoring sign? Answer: 6.8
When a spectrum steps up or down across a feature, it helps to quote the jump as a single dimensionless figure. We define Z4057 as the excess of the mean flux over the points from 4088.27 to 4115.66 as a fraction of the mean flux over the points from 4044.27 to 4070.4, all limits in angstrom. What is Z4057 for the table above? 0.052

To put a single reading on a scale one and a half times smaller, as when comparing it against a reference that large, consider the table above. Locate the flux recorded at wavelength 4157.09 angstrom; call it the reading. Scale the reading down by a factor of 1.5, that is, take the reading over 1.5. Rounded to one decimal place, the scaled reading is 20.5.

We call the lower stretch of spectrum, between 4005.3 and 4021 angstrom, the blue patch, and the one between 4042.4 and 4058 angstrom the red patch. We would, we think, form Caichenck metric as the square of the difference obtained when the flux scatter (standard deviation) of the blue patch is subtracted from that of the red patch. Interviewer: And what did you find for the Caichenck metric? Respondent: 0.04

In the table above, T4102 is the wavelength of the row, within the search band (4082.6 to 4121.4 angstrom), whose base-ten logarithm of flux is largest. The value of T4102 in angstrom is 4102.89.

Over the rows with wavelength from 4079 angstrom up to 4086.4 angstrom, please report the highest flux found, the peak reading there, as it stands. 33.34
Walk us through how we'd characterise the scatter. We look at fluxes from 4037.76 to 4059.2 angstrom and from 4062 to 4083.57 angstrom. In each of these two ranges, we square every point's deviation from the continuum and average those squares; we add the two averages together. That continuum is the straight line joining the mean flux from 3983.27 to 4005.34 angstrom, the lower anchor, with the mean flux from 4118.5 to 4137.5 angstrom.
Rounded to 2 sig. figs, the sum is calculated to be 2.1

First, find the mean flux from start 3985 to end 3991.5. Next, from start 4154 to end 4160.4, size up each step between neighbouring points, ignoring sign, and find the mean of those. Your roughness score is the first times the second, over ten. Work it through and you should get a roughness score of 2.0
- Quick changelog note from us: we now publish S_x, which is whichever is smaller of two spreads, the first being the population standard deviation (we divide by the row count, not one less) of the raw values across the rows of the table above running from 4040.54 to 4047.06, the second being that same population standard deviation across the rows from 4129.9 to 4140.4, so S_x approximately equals 0.3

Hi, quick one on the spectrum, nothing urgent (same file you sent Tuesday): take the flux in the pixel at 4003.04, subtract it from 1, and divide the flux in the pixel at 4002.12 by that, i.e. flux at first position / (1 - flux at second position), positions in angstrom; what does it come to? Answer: -1.02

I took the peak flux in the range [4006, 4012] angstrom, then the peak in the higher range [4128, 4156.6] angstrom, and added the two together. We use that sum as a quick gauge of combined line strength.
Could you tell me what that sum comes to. 68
